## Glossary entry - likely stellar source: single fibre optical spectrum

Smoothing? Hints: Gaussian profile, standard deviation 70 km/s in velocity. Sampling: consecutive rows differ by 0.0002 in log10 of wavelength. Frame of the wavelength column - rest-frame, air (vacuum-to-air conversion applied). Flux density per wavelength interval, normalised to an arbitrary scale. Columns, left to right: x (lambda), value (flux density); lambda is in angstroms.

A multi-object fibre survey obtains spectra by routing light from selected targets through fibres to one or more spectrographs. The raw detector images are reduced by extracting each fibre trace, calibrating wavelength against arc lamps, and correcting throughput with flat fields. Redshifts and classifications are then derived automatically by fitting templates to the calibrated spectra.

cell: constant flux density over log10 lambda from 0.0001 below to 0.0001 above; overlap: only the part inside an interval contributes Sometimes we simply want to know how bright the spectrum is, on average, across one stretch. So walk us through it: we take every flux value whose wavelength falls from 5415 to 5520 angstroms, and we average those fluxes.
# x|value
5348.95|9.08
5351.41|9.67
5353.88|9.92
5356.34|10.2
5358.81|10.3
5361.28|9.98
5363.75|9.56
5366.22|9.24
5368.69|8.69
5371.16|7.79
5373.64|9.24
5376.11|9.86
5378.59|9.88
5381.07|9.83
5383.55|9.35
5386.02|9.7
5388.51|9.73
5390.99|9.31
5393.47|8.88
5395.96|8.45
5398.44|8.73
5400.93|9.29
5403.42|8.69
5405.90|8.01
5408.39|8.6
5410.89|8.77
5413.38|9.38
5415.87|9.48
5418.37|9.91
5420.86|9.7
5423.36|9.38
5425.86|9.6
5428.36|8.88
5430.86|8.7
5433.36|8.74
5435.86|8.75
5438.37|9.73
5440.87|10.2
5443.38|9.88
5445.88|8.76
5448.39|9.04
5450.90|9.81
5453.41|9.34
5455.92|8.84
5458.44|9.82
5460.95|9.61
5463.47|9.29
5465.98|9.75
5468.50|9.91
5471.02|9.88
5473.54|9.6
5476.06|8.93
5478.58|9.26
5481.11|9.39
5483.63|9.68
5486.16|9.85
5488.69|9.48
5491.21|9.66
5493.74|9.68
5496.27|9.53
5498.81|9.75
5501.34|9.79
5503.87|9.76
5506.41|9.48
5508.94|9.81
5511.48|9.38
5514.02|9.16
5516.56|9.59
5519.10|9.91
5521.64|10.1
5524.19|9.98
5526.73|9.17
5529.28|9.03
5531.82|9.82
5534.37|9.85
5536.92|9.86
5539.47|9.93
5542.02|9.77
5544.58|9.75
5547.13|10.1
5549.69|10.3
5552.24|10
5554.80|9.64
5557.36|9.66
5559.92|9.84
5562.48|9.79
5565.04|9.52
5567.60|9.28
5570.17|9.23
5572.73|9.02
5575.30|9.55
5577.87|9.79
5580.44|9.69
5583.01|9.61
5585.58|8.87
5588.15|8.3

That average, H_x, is 9.49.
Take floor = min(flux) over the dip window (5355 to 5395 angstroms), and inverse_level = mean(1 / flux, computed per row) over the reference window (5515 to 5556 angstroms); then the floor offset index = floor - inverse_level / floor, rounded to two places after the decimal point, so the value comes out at 7.78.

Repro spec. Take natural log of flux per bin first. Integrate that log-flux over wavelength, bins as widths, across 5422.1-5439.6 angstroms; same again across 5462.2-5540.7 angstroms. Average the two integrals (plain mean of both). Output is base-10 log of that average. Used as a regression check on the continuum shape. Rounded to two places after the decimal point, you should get 2.03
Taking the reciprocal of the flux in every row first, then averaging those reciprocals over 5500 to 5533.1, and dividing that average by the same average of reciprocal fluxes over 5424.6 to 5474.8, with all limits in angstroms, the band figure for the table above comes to 0.98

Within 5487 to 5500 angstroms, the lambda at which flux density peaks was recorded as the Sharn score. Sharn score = 5498.81 angstroms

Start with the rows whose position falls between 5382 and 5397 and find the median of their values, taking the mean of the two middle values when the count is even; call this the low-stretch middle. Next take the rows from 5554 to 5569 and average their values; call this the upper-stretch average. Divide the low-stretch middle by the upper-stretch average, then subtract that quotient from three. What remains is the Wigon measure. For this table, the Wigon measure 2.03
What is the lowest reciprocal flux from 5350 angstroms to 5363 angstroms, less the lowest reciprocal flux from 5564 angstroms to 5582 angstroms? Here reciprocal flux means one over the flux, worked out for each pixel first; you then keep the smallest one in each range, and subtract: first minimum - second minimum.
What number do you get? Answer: -0.0051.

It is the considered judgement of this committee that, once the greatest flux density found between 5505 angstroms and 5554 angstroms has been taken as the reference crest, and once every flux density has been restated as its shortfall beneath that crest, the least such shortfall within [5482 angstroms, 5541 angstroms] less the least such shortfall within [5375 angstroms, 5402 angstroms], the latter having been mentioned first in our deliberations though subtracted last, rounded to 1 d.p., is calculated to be -0.2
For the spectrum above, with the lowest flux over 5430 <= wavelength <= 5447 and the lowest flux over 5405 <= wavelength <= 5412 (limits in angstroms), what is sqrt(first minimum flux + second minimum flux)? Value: 4.09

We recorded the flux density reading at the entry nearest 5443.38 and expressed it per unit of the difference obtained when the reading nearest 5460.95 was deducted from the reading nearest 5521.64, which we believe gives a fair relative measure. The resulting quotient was 20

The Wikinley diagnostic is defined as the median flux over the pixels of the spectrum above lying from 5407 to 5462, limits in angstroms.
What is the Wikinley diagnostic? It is 9.4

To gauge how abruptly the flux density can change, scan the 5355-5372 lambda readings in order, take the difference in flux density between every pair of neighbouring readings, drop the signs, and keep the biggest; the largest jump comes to 0.90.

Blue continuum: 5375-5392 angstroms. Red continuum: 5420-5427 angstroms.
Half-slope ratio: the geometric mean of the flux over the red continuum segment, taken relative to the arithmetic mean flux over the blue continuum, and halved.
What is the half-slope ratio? 0.49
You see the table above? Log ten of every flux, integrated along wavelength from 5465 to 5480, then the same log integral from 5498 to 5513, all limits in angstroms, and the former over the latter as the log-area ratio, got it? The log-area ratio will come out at 0.99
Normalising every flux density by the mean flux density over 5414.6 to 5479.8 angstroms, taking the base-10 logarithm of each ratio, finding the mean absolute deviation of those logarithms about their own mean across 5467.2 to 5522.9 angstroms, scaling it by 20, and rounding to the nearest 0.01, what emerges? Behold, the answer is 0.20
